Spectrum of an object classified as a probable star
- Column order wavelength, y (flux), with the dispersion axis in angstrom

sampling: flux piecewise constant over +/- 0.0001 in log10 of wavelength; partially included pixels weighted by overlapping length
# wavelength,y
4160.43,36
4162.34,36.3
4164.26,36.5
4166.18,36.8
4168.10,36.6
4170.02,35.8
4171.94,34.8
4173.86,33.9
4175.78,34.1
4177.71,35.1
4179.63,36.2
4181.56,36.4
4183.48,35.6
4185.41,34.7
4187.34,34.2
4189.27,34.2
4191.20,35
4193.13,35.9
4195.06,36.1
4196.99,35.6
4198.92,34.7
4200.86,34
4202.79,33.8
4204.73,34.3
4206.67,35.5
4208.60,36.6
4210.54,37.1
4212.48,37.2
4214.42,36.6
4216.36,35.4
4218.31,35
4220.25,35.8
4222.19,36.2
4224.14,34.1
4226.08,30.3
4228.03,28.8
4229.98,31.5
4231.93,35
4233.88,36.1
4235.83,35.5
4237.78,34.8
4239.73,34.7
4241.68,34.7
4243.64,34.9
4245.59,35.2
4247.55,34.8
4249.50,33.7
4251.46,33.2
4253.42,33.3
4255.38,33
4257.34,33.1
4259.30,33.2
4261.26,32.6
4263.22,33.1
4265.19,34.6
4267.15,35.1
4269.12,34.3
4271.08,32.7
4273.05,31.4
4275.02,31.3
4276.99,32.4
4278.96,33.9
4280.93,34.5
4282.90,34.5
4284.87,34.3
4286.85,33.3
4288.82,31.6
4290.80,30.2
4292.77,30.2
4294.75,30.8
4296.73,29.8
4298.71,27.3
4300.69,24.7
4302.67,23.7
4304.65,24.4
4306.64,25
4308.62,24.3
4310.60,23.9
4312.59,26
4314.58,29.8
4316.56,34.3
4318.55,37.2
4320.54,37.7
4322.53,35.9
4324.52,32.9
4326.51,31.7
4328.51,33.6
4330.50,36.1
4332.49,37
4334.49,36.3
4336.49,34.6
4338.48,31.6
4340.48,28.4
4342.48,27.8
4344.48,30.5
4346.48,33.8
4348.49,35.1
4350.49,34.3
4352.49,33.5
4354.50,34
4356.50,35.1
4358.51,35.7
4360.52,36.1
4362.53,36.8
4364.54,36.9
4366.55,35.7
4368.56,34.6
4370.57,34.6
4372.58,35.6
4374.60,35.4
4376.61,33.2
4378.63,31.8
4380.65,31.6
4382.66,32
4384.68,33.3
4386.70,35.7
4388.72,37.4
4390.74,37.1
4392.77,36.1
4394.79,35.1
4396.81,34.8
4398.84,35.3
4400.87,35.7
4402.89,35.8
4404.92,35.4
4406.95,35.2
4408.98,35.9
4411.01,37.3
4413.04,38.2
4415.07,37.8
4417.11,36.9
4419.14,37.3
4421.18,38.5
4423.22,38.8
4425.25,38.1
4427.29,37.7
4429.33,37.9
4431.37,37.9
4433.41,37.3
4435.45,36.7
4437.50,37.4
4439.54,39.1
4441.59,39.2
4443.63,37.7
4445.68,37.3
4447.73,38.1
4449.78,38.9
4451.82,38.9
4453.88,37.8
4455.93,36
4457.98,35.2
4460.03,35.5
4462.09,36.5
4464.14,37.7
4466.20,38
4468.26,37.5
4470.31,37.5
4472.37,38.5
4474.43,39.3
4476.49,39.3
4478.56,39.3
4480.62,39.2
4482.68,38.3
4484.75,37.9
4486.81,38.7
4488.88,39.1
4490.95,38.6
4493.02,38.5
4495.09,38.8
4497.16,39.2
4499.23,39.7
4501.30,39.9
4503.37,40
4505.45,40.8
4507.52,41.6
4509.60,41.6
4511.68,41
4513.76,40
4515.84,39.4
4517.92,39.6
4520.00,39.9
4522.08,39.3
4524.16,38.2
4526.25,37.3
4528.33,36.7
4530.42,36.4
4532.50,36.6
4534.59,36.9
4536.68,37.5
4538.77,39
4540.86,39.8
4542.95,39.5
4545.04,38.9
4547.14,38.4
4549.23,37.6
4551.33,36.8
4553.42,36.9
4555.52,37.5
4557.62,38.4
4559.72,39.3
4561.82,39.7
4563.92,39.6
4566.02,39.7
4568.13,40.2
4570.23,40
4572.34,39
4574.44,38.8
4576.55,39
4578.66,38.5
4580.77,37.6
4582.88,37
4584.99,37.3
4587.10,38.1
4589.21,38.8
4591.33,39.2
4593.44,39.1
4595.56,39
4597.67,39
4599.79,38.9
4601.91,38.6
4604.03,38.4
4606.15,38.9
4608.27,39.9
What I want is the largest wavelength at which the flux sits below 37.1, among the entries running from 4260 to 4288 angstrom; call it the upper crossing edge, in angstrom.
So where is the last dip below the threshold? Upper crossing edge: 4286.85 angstrom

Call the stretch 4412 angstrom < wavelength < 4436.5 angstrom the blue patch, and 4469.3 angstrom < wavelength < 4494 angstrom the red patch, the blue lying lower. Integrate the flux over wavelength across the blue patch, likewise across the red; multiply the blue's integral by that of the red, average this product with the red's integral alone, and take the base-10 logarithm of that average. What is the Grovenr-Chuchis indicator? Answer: 5.65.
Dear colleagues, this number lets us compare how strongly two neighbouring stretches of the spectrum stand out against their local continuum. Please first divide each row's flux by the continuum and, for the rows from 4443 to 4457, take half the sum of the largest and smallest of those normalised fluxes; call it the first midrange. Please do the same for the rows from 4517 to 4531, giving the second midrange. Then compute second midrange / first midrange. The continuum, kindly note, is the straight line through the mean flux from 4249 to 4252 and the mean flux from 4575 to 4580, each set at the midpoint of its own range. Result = 0.99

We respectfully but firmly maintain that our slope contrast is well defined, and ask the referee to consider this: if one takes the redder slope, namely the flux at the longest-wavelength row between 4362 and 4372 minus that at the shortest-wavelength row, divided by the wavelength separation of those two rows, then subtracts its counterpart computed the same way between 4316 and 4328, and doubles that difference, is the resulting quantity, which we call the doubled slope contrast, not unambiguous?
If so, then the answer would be 0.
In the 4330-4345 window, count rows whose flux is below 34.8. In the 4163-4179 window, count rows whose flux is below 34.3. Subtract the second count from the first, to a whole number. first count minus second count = 3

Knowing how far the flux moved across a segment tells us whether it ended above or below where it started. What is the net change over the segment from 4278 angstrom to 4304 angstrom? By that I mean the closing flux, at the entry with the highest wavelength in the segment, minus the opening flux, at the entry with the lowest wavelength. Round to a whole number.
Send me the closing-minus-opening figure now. -10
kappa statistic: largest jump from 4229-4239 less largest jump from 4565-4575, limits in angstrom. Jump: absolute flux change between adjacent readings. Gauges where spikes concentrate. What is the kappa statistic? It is 2.5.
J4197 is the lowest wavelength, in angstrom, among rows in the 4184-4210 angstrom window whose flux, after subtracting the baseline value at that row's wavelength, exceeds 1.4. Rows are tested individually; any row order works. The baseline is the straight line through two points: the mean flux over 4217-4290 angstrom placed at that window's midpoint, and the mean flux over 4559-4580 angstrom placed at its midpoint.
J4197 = 4185.41 angstrom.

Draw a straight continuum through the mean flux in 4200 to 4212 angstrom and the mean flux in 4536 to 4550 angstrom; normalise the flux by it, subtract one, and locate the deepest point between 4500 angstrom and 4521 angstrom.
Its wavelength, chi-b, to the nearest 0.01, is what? 4515.84 angstrom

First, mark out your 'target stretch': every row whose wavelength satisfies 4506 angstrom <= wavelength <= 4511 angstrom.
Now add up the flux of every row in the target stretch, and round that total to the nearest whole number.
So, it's 83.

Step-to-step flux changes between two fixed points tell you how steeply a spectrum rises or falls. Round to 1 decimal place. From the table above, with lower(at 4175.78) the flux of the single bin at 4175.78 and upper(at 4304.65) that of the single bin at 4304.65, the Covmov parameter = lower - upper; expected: 9.7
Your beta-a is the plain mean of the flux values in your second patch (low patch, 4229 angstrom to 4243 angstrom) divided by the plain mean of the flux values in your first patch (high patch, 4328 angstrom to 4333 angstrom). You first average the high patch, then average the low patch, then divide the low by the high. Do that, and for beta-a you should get 0.97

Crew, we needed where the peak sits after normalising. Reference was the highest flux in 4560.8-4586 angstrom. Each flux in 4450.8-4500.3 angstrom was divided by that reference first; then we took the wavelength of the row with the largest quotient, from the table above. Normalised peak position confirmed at 4499.23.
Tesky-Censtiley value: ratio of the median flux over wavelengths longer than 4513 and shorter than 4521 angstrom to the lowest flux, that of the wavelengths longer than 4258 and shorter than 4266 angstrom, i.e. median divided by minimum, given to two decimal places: 1.22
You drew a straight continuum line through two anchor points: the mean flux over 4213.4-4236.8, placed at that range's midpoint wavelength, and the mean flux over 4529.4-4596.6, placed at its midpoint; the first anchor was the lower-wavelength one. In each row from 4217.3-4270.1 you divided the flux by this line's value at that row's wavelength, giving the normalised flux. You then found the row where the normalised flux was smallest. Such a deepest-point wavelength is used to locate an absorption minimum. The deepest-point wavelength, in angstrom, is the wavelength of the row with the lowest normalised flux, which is 4228.03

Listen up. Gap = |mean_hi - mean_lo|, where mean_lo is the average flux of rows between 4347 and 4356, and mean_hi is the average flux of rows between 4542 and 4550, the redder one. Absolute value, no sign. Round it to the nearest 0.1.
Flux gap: 4.4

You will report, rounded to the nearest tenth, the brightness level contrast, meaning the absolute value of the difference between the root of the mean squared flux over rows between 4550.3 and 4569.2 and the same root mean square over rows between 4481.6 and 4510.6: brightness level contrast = 0.8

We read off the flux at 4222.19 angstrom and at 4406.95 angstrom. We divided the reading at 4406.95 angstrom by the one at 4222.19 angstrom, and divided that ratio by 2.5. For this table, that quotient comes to 0.39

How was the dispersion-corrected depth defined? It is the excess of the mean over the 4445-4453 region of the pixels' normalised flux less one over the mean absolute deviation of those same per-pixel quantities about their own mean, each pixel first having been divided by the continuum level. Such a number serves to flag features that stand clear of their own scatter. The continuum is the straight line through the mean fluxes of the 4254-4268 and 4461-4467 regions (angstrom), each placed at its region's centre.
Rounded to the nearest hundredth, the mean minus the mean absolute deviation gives 0.02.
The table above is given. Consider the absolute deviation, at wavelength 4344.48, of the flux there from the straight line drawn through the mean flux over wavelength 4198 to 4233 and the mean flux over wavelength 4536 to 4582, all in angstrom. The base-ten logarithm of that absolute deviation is 0.75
